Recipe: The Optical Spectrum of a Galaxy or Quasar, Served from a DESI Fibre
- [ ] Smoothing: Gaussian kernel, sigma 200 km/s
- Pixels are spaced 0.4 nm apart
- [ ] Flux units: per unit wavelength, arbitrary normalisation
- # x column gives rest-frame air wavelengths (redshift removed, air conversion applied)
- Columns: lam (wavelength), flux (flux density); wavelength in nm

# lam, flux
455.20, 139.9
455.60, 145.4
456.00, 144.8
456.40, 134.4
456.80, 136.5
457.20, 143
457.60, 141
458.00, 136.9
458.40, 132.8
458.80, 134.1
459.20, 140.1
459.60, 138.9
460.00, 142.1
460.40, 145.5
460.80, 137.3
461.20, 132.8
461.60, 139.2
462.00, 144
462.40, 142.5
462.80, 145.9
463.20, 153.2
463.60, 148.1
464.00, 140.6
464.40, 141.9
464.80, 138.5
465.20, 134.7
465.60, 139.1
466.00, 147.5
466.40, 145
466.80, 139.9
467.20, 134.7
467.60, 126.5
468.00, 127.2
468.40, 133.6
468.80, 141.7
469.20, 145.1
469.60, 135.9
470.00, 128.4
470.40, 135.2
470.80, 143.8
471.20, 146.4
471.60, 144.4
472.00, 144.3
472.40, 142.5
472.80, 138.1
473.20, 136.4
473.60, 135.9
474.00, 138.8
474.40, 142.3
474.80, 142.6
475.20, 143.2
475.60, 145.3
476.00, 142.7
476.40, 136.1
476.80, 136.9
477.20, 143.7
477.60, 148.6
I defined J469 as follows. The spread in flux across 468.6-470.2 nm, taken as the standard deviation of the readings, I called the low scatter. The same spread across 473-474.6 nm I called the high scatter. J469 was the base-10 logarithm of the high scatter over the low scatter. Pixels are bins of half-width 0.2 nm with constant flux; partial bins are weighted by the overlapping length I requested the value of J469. -0.40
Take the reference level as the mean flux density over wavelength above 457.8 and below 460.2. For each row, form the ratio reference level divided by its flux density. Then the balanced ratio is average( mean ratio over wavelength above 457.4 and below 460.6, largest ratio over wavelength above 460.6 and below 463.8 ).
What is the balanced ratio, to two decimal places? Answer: 1.01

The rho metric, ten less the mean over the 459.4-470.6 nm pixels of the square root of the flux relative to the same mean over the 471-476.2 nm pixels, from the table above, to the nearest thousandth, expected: 9.008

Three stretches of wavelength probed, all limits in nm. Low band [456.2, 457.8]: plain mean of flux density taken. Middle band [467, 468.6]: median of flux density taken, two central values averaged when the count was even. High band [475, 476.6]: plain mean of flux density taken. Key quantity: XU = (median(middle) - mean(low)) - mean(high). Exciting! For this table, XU -150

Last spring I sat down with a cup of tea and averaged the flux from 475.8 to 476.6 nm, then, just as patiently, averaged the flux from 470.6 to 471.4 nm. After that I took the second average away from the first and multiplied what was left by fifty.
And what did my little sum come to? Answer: -285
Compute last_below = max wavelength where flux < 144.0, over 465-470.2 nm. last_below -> 470.00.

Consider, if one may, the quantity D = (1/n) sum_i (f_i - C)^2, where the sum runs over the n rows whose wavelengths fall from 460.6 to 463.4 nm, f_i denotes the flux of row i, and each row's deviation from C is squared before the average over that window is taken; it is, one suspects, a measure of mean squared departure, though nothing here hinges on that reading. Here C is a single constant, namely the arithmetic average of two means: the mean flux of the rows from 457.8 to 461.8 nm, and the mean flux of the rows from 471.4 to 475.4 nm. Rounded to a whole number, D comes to 44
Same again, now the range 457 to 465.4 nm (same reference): 26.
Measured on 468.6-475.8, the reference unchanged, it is 23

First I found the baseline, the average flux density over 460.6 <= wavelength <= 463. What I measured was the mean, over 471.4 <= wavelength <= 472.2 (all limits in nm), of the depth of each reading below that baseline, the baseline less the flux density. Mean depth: -4.1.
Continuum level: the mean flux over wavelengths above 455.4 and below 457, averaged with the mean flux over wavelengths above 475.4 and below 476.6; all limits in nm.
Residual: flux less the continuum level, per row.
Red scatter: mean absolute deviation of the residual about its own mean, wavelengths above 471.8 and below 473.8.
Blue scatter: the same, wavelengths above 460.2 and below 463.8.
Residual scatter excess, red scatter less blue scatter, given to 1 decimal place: -1.5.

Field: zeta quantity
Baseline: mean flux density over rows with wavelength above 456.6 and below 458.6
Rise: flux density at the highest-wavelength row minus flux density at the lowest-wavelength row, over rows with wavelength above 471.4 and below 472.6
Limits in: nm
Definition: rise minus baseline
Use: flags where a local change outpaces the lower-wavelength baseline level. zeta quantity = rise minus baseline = -140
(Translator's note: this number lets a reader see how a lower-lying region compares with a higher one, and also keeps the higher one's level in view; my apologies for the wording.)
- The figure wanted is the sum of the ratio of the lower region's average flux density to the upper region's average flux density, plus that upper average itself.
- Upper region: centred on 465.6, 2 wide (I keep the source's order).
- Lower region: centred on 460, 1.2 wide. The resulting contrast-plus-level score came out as 142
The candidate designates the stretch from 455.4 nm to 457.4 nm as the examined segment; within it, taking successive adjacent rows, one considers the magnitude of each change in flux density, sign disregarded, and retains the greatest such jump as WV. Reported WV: 10.4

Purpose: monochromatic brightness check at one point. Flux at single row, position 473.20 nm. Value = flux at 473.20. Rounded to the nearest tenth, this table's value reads 136.4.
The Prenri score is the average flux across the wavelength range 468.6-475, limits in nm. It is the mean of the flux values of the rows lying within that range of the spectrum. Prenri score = 140.1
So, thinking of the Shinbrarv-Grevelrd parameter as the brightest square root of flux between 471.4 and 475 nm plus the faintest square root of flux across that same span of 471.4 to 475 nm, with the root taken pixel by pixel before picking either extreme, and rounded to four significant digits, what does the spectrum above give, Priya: 23.67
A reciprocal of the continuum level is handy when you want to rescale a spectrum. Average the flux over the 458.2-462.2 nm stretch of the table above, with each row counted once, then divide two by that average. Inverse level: 0.0144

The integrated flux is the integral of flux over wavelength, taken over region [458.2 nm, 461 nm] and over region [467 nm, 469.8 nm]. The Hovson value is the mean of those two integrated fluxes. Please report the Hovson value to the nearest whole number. 383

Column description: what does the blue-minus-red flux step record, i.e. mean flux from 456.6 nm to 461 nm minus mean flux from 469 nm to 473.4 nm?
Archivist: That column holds -1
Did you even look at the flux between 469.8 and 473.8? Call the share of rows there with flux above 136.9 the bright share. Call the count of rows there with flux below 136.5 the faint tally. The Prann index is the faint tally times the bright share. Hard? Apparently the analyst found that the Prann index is 2.4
